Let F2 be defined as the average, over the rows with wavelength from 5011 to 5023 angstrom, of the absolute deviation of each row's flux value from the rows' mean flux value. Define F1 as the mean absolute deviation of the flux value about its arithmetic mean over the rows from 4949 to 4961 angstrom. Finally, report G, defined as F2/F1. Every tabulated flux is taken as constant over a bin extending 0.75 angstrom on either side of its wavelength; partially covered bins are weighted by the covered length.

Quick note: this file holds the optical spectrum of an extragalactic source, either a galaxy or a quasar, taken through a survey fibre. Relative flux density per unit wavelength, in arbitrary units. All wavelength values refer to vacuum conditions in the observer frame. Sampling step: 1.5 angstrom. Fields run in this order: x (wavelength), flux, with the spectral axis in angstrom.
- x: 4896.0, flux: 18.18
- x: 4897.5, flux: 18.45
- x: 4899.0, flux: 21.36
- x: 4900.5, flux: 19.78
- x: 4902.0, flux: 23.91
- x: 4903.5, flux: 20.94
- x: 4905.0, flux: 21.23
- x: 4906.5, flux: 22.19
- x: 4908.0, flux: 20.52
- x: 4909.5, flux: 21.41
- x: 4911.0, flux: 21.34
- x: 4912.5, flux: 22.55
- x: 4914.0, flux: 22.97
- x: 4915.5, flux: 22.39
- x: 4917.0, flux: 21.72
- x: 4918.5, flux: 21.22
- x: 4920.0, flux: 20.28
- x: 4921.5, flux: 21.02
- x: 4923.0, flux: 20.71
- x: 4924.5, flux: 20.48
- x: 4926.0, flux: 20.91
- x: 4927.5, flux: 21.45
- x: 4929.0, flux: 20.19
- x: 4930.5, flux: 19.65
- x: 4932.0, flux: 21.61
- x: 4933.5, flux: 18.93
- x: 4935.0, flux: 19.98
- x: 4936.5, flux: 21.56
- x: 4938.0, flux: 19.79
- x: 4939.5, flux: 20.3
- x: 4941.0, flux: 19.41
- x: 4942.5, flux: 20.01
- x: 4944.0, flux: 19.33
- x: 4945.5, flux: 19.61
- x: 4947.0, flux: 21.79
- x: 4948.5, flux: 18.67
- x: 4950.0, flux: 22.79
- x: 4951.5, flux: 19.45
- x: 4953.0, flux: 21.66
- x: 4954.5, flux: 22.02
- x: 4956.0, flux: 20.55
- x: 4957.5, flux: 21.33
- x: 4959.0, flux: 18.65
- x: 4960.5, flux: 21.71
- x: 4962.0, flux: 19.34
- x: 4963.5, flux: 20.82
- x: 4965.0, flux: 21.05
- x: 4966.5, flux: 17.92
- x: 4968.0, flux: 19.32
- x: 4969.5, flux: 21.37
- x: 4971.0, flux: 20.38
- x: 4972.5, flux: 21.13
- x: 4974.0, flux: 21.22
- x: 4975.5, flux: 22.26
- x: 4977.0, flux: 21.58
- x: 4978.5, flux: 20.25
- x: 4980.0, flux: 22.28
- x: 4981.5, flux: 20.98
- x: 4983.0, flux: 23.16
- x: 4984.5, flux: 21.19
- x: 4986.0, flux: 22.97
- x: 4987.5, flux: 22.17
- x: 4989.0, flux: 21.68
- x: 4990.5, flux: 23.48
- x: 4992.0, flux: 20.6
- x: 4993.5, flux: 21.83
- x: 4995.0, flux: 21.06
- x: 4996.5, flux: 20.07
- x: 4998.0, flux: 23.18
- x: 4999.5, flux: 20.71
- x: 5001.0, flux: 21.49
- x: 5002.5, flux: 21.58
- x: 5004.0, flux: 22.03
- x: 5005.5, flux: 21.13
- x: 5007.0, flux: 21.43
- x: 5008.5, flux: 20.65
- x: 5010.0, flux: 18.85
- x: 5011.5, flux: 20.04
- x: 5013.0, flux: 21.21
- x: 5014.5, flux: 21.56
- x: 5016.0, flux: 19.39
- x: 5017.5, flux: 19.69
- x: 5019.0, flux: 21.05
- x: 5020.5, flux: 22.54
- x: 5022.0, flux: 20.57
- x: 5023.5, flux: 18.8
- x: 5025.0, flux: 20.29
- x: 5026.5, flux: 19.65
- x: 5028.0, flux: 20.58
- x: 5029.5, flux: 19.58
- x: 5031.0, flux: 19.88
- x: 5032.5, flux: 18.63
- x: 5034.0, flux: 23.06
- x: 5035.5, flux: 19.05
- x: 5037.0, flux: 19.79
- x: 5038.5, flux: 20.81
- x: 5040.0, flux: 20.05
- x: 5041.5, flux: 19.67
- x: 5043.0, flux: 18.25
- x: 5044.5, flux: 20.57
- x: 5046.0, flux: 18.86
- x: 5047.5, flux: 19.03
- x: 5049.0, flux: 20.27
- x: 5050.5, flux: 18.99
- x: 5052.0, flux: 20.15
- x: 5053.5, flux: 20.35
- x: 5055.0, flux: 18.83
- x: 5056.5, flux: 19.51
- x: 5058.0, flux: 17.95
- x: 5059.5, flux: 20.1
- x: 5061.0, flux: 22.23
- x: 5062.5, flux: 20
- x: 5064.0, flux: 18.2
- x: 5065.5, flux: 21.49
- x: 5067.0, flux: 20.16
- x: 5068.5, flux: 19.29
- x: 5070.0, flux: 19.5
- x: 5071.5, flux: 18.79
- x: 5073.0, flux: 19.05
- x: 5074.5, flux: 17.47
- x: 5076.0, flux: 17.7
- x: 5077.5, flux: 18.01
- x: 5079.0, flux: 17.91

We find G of 0.8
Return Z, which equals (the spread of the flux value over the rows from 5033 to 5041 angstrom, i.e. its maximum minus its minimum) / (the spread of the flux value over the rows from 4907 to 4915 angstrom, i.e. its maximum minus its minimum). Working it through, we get 1.6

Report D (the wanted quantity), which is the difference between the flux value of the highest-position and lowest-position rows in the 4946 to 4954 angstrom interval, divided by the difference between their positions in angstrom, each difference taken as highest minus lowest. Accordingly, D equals -0.02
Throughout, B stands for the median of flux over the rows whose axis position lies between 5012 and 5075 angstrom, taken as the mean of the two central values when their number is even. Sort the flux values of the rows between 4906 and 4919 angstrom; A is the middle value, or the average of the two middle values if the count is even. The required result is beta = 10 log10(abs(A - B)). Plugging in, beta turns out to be 3.0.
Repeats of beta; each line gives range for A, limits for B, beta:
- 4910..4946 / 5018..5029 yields -16.0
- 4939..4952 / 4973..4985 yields 2.5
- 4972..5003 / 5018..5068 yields 2.0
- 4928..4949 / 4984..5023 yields 1.2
